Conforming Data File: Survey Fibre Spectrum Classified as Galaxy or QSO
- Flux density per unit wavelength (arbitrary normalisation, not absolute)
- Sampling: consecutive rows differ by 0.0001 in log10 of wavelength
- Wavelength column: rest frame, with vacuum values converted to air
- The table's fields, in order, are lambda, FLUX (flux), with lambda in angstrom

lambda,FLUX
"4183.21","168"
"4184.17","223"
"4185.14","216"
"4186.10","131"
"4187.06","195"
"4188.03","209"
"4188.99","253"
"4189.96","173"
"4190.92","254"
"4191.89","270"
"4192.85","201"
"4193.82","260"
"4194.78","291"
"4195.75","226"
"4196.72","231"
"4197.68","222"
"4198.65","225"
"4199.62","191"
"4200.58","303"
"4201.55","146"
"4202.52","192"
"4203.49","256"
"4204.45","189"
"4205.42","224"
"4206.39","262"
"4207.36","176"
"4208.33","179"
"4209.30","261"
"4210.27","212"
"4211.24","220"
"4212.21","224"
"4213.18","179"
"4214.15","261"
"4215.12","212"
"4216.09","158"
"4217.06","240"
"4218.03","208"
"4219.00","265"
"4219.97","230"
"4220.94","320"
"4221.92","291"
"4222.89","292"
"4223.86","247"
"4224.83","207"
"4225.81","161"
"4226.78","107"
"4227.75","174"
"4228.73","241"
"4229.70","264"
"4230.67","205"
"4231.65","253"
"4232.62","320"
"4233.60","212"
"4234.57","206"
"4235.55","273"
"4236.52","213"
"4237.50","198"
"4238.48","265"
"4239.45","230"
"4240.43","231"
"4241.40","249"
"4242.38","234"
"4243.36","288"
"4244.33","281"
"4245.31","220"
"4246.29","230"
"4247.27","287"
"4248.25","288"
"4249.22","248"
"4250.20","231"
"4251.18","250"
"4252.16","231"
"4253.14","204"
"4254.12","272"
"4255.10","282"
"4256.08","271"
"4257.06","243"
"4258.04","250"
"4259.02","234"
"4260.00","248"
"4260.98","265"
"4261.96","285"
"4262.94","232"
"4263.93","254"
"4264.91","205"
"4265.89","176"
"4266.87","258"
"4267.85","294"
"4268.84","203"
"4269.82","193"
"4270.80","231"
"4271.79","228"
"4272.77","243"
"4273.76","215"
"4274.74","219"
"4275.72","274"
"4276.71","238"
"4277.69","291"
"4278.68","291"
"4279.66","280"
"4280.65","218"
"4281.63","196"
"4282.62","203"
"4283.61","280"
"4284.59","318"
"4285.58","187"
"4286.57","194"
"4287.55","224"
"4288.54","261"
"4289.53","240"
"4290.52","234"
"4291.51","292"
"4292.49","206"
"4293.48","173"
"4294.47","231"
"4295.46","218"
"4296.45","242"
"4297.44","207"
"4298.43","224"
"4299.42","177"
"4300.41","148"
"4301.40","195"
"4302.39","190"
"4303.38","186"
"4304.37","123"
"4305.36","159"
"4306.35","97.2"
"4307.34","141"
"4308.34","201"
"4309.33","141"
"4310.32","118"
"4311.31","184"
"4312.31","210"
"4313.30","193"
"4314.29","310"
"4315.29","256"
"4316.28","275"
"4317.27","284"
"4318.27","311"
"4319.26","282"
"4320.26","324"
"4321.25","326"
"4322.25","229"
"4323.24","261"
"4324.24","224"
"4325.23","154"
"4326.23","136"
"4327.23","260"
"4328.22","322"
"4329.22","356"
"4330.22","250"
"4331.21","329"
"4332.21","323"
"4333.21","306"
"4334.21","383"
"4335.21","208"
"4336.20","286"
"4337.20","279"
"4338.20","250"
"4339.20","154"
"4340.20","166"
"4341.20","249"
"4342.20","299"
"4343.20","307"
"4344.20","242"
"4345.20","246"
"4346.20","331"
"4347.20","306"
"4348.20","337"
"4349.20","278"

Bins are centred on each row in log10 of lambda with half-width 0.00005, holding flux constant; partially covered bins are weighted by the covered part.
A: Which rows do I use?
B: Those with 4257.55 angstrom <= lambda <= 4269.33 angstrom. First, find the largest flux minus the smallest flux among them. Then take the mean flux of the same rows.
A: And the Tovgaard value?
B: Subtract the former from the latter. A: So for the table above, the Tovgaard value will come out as 124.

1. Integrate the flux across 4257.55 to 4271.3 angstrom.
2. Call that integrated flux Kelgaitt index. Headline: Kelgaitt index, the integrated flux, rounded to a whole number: 3268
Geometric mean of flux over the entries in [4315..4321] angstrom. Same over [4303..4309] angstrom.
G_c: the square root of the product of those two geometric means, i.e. 206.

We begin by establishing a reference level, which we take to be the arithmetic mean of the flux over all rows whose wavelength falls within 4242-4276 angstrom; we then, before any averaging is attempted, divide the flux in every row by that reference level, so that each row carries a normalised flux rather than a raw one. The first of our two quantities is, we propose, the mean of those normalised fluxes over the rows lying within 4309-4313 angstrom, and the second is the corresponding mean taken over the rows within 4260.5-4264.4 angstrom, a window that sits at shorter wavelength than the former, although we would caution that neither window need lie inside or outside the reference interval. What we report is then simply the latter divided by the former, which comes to 1.6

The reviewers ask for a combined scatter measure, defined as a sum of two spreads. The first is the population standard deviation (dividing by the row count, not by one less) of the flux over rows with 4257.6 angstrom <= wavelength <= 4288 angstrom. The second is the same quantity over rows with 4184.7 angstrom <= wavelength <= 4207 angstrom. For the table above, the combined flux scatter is 79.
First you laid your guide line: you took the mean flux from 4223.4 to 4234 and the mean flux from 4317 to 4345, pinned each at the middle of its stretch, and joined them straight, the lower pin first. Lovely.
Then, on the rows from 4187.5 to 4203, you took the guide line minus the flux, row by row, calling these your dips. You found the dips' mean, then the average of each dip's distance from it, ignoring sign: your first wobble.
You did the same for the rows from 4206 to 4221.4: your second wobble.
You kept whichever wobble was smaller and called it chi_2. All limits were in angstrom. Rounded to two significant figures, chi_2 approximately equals 32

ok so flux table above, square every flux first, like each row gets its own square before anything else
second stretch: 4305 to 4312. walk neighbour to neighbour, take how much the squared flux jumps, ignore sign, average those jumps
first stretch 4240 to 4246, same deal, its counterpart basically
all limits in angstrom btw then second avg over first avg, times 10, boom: 10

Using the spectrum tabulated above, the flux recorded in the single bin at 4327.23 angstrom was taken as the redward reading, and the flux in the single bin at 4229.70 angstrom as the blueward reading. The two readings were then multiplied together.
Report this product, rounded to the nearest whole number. 68640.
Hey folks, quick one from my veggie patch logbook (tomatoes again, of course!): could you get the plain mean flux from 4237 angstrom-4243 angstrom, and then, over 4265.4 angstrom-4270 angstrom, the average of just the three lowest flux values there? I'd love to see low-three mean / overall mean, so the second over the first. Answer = 0.81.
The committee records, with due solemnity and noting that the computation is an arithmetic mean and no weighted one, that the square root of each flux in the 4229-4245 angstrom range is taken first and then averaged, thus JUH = 15.6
